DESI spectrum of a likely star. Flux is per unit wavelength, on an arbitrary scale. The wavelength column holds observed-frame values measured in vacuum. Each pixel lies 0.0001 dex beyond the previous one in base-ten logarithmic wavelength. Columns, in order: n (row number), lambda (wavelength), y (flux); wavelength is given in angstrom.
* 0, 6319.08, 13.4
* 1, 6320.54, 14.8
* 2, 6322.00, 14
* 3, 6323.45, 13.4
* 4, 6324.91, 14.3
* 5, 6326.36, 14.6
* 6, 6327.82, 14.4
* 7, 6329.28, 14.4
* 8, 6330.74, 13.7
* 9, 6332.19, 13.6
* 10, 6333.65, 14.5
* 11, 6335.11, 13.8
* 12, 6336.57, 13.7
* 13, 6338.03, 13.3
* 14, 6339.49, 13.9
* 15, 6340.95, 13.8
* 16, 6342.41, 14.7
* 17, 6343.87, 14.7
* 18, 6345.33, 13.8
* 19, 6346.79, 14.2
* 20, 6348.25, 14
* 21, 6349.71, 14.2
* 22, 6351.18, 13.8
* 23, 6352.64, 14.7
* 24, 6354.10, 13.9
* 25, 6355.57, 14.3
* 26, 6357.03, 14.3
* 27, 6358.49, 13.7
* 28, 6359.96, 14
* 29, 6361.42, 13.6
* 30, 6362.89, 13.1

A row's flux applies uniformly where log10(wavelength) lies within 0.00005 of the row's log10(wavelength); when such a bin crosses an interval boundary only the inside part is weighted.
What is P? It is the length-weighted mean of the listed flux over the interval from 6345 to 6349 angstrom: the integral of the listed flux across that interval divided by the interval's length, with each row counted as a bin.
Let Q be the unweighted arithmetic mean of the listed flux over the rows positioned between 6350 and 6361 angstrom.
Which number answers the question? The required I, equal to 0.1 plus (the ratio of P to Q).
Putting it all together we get 1.10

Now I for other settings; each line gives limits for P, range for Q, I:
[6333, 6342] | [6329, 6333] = 1.10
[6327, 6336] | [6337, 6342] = 1.13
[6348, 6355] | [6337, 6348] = 1.10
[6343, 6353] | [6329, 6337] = 1.12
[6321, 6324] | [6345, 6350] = 1.08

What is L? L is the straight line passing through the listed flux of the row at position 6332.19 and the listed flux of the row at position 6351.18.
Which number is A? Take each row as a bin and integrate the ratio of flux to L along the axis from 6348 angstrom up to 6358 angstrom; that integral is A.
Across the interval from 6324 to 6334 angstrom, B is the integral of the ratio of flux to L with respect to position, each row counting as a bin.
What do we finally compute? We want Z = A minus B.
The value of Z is -0.21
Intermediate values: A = 10.25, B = 10.5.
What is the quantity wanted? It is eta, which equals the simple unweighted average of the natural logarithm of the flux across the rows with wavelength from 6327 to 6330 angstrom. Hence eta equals 2.67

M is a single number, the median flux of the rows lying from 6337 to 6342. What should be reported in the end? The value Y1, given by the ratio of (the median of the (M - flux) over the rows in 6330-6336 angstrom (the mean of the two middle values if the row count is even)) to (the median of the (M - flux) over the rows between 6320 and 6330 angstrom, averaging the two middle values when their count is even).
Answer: -0.08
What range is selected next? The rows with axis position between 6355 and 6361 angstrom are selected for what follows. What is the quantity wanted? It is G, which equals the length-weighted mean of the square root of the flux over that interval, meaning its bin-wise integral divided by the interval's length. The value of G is 3.75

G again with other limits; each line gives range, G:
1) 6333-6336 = 3.75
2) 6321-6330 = 3.77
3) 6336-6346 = 3.74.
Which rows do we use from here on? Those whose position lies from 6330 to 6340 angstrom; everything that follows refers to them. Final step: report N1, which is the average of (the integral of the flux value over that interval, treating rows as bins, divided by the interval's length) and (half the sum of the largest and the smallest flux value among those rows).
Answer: 13.8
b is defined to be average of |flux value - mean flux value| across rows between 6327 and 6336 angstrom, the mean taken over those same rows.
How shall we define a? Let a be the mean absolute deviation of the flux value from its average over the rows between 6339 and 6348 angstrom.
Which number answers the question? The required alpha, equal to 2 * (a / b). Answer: 1.9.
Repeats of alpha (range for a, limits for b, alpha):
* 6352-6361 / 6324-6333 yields 1.6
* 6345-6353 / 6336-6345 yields 1.1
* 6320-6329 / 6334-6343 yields 2.5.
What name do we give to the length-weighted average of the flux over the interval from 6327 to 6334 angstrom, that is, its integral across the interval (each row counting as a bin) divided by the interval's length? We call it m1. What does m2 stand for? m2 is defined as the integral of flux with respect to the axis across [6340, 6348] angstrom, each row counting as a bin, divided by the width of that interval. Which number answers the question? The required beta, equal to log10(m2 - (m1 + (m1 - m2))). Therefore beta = -0.61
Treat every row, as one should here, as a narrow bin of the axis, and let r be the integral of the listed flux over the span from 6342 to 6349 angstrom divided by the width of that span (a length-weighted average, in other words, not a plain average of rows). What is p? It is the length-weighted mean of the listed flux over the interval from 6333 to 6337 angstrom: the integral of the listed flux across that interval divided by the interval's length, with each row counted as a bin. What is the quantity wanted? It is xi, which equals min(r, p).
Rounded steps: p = 14.0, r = 14.27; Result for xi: 14.0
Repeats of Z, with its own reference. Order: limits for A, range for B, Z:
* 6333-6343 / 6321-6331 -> -0.25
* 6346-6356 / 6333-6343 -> 0.05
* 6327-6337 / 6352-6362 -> 0.16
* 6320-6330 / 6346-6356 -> 0.29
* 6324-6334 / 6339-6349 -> 0.13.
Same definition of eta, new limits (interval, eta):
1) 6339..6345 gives 2.66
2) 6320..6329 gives 2.66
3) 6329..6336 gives 2.64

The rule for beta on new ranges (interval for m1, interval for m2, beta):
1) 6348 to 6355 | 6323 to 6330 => -0.59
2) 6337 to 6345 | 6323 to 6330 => -0.41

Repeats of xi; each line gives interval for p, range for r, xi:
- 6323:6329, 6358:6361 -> 13.8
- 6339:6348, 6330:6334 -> 13.9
